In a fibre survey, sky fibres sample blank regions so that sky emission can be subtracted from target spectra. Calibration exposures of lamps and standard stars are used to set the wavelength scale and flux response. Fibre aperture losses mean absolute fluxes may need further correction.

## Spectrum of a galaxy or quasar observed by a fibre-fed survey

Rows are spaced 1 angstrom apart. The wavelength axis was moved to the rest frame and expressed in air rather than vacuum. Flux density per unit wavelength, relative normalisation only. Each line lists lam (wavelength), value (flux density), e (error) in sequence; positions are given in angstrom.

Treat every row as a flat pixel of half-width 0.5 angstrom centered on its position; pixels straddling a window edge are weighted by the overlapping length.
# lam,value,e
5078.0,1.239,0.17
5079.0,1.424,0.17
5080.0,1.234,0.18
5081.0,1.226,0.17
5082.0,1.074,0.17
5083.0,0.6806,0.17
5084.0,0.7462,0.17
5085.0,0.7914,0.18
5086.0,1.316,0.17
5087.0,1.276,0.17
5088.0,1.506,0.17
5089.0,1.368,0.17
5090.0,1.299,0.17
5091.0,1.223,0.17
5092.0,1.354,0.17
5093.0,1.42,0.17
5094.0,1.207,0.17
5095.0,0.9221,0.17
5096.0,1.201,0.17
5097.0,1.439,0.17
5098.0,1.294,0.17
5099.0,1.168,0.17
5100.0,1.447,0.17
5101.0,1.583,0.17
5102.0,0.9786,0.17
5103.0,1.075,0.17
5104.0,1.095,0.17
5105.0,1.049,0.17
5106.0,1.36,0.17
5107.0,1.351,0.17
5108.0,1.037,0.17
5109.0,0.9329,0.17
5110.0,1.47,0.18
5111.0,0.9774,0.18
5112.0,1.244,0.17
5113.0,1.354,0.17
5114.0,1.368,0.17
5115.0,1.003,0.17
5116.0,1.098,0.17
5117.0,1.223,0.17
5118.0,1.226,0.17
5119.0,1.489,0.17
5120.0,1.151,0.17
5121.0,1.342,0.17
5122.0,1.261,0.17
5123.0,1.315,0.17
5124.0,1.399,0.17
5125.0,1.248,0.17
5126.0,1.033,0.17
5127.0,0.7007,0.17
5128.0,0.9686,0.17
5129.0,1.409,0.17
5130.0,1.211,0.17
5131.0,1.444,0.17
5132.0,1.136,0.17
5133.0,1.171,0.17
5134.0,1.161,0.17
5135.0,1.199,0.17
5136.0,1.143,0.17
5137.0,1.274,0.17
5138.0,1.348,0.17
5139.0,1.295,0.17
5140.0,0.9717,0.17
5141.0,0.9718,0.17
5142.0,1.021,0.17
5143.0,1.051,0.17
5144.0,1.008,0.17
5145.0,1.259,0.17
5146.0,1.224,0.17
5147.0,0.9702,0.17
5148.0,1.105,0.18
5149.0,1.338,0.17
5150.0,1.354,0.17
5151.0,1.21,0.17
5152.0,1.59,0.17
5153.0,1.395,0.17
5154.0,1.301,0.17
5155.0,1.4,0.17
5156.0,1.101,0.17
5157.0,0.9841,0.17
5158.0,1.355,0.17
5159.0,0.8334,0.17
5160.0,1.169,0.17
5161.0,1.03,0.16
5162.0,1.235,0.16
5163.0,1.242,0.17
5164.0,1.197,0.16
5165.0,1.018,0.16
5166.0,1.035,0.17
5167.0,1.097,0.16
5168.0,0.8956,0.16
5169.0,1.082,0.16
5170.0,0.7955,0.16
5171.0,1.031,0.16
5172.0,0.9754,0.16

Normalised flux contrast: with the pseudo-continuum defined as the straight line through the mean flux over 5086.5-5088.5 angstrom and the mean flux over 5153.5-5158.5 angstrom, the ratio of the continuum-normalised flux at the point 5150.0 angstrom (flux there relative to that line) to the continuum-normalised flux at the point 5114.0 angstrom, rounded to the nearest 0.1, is 1.1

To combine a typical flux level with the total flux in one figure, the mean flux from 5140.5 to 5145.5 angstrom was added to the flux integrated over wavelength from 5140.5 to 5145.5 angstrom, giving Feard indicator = 6.37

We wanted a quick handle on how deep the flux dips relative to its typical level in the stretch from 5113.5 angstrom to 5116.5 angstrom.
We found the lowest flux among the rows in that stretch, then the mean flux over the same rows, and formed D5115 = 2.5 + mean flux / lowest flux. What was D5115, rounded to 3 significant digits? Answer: 3.65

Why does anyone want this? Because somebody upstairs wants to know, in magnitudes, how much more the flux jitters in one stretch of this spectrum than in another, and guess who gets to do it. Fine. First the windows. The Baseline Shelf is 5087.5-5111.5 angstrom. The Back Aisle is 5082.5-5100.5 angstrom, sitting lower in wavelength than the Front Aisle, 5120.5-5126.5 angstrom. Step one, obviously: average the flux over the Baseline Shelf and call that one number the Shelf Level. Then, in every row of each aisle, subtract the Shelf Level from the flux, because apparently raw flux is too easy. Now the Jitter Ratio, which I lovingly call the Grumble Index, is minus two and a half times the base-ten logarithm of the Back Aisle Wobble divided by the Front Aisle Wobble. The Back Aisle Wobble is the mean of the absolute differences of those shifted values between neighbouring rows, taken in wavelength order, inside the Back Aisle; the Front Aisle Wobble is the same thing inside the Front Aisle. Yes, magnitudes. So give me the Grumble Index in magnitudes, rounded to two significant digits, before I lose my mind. -0.43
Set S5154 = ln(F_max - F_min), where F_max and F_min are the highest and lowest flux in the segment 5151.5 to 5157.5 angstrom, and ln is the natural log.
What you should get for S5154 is -0.5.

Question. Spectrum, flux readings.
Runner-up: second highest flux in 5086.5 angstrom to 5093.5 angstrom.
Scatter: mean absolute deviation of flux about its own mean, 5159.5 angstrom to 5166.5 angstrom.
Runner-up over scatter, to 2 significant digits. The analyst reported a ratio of 16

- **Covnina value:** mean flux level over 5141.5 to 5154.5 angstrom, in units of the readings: 1.22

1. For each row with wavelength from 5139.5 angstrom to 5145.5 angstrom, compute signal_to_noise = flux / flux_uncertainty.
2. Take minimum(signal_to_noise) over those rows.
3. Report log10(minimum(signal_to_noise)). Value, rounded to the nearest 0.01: 0.76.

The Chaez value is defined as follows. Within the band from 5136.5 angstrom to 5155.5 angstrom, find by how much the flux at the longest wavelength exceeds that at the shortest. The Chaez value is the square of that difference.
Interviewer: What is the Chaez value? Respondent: 0.016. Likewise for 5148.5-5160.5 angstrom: 0.029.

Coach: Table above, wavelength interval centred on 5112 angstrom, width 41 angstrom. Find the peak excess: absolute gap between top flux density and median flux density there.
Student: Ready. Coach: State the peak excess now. 0.36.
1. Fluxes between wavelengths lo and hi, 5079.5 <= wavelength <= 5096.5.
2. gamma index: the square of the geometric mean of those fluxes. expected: 1.30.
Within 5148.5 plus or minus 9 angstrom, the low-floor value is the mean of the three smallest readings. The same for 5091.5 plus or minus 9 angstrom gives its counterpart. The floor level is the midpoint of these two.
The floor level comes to 0.86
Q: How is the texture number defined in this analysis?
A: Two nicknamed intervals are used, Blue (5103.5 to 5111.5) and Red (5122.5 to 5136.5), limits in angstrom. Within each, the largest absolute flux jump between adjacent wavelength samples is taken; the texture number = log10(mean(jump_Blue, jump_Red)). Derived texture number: -0.31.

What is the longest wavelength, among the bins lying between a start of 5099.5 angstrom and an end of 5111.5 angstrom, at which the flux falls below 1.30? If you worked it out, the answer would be 5111.0 angstrom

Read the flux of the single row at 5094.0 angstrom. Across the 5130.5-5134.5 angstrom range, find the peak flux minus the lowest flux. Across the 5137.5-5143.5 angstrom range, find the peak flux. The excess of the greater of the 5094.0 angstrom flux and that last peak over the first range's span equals 1.04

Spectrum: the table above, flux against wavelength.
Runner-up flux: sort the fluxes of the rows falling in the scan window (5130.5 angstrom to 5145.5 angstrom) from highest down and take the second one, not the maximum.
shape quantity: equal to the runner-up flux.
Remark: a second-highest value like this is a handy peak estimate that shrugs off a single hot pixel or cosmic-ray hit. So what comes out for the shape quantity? 1.348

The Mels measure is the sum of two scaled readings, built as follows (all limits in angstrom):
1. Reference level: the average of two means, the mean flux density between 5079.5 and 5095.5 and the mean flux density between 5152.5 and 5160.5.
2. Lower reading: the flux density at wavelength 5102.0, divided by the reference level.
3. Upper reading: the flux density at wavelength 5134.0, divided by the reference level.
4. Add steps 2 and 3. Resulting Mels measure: 1.8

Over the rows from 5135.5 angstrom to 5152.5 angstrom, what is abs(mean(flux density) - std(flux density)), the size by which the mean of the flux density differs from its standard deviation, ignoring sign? 1.01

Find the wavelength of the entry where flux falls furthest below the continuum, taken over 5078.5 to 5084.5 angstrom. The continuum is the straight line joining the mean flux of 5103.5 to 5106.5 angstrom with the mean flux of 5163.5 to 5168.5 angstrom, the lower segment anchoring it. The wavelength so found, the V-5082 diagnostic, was 5083.0 angstrom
